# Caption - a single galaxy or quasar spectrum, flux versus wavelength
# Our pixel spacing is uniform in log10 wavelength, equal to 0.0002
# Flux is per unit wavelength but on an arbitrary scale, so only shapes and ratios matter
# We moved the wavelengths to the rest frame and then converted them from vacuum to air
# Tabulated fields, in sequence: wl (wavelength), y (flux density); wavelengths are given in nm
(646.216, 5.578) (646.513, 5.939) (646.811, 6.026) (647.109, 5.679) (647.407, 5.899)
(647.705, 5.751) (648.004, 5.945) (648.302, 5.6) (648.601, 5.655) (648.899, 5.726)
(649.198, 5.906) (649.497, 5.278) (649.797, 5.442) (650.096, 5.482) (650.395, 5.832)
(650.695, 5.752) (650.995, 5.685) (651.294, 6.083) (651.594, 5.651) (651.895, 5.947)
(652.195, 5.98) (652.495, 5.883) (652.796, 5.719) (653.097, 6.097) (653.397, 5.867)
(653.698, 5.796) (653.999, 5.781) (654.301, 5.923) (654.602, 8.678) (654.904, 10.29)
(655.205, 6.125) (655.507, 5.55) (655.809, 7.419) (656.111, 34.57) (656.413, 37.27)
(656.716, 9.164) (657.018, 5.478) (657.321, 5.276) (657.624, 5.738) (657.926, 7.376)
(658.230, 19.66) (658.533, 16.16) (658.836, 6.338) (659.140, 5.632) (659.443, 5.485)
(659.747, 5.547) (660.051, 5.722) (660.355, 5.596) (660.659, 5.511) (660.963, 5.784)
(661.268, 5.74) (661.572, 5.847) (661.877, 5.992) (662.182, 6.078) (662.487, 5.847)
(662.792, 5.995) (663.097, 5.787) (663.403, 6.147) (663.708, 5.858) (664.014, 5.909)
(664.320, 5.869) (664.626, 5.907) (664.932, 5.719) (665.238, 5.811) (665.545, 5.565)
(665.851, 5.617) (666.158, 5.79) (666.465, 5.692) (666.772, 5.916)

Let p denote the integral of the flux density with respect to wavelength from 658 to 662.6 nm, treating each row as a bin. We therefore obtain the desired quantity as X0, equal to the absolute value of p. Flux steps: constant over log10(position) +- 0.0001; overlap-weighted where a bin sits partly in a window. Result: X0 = 34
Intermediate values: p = 34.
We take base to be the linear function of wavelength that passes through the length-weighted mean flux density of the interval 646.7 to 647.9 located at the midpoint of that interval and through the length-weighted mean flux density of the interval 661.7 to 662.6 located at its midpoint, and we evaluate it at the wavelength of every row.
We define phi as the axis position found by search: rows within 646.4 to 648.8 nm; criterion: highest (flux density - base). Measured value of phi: 646.811 nm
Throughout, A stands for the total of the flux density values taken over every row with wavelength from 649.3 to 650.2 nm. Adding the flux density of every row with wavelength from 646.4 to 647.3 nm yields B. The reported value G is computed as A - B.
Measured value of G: -1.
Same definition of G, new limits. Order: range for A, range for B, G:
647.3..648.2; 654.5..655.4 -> -7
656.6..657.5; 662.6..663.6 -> 2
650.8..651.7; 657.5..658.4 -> -15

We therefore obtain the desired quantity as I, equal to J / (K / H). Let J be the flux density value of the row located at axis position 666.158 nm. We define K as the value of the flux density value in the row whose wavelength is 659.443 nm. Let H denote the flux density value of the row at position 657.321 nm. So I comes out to 5.6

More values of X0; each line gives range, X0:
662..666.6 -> 27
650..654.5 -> 26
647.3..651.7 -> 25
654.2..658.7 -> 56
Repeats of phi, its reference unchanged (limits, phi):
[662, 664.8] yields 663.403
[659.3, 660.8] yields 660.051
